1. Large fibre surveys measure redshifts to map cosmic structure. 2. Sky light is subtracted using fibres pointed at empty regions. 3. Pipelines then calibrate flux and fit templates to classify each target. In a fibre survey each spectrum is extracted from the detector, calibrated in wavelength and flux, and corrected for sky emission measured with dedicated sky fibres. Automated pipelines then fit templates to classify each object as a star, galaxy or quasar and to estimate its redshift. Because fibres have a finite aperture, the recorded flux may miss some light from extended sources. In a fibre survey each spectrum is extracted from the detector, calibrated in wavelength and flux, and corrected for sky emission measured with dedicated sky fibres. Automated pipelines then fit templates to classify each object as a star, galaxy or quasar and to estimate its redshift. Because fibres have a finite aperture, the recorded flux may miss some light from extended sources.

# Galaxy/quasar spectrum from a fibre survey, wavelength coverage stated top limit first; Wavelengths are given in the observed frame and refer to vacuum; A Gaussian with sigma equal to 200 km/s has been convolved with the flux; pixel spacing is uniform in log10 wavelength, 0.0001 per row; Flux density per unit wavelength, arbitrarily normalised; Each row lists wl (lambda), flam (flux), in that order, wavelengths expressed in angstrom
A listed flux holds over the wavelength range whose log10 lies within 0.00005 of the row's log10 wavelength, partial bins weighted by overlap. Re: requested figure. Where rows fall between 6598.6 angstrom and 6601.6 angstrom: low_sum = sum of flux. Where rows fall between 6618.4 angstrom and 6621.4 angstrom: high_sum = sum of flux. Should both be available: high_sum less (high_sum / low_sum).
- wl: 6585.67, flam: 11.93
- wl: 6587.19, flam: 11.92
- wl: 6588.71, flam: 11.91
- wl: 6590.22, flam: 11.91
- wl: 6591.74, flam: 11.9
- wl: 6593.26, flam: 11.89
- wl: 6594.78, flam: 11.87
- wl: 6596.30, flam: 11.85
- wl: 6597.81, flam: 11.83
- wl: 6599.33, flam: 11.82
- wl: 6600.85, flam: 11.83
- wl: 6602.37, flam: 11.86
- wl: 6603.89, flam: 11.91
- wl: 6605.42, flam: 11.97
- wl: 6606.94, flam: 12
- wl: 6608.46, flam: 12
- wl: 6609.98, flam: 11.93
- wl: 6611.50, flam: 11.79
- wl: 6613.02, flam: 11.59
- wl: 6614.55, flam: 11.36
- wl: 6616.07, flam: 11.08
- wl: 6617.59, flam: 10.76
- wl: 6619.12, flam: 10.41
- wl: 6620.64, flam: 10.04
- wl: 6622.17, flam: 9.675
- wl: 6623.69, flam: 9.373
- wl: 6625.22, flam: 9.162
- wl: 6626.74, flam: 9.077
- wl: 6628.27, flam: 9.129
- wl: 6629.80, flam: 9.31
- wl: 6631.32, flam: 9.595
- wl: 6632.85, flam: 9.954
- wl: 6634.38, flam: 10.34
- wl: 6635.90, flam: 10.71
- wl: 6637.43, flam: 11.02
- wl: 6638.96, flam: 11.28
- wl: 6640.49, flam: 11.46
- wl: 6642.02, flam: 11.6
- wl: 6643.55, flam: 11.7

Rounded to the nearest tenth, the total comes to 19.6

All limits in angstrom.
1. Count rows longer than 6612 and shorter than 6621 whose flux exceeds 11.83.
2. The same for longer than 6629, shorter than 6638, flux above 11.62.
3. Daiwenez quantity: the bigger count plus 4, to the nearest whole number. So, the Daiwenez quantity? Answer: 4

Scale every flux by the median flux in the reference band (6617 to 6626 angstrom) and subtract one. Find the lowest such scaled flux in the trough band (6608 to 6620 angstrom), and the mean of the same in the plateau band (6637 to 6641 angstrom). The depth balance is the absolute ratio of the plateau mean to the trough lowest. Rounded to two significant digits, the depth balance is 2.5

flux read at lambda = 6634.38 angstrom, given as 10.34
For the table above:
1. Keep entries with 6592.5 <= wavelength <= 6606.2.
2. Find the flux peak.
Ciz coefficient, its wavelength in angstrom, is 6605.42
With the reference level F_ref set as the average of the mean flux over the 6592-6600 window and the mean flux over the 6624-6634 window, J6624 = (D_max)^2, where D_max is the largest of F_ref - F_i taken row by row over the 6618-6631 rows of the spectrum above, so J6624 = 2.4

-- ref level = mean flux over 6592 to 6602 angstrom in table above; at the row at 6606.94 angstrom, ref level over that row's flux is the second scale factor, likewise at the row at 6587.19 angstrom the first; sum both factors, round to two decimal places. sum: 1.98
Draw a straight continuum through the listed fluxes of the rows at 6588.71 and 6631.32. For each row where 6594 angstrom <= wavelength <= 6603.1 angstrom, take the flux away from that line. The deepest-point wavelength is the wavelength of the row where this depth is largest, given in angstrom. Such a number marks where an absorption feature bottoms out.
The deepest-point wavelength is 6594.78 angstrom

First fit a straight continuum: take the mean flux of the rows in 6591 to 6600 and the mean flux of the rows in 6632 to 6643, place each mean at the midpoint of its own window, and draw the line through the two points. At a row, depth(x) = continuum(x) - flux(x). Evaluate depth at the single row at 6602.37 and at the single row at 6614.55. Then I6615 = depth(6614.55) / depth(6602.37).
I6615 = 0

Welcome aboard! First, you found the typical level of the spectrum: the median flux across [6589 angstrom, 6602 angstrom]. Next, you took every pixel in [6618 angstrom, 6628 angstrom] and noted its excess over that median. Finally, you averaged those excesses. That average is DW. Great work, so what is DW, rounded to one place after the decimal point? -2.2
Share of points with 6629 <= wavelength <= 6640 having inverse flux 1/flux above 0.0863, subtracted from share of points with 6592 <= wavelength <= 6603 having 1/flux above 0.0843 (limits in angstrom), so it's -0.29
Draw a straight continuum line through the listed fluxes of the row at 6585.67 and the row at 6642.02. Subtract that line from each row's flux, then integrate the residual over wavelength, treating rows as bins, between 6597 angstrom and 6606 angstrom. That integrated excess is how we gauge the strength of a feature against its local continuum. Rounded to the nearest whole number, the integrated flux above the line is 0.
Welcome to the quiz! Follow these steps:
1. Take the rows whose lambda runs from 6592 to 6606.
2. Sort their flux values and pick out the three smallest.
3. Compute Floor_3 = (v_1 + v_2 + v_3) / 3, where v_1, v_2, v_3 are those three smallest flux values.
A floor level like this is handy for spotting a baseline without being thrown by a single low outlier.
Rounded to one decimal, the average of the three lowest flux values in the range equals 11.8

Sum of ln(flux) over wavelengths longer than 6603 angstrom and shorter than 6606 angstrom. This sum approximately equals 4.96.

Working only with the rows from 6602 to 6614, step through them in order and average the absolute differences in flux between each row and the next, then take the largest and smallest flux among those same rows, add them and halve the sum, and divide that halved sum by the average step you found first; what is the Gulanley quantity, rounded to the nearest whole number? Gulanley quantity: 150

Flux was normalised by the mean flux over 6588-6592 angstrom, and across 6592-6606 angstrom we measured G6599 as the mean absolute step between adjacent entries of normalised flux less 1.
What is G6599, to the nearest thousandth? 0.002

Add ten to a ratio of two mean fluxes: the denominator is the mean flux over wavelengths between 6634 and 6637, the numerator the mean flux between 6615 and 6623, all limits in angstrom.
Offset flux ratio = 11.0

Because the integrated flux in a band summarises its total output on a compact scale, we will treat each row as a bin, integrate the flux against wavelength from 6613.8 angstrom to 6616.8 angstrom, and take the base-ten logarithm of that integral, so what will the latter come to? 1.53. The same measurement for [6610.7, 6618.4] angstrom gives 1.94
